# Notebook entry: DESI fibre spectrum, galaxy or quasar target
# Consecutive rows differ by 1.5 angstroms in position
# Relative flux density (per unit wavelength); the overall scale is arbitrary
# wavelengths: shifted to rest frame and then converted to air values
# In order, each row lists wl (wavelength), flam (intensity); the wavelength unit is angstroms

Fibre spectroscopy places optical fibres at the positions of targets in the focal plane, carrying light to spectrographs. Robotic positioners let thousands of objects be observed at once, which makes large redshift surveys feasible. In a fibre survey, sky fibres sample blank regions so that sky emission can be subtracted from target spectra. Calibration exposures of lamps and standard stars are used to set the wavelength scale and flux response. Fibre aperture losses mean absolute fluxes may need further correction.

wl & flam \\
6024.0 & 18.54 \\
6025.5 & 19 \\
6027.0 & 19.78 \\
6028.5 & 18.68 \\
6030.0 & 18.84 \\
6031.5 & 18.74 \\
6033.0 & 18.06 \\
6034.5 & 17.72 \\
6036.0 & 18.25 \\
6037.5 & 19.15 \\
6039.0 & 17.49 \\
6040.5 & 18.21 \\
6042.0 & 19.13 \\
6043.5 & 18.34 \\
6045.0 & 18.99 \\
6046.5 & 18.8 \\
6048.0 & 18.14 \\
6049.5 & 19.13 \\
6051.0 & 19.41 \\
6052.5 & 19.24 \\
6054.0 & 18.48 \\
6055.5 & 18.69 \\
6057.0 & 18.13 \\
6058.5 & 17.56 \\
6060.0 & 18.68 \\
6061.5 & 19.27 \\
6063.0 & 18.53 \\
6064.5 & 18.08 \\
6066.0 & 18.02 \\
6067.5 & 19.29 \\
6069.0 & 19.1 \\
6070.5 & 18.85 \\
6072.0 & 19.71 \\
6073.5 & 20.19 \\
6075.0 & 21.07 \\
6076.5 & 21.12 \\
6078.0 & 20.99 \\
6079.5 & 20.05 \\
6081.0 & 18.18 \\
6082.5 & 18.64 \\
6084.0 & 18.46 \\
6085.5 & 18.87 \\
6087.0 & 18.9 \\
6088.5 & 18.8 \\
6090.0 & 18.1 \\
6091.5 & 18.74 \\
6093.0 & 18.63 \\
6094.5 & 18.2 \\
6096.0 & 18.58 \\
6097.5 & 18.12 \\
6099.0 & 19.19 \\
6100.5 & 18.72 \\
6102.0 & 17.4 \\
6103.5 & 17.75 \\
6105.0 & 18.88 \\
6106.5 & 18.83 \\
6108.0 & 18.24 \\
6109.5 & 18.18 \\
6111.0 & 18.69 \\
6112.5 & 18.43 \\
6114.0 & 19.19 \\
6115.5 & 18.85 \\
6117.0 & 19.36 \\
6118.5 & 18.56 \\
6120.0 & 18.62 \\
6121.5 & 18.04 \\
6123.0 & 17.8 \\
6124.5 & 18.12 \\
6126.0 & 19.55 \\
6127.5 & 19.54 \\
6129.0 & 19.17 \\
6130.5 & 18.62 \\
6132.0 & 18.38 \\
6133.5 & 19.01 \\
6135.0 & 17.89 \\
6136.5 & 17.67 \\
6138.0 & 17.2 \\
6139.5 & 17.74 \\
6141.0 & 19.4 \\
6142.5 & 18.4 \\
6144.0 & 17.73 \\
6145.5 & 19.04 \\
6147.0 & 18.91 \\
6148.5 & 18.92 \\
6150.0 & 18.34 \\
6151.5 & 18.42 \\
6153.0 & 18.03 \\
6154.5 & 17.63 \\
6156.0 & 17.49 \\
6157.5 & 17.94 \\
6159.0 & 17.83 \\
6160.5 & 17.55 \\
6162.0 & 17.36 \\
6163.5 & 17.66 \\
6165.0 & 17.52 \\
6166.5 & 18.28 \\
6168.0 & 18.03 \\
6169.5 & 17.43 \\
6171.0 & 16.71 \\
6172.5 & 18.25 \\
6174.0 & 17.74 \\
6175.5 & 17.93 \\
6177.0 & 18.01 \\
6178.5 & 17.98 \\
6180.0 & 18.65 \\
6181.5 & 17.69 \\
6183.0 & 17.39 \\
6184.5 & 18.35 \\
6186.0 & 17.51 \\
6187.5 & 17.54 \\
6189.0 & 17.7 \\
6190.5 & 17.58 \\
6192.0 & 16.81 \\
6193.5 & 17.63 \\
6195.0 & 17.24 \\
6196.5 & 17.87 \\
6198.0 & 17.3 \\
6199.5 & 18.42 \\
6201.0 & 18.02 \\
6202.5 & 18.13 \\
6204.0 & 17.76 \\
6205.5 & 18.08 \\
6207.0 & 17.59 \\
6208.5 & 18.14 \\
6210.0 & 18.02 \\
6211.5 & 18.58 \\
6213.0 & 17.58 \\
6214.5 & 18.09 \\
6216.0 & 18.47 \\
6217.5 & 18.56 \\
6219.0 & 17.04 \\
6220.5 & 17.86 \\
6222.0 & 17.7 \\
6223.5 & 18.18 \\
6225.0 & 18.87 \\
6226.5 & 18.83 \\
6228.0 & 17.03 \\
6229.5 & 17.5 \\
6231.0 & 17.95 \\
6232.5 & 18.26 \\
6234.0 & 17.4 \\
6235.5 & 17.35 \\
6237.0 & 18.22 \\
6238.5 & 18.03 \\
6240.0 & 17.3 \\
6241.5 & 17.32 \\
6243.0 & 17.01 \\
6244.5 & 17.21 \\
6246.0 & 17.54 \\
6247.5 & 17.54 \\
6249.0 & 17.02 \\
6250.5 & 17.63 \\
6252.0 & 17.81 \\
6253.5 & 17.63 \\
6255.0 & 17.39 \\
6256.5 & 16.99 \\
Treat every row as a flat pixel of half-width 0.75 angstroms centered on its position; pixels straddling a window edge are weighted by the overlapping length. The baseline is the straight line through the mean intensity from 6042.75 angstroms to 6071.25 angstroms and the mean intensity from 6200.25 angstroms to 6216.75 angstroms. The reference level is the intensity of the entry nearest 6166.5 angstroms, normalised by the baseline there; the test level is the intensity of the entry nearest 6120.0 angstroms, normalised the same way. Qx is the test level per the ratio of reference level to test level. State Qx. 1.02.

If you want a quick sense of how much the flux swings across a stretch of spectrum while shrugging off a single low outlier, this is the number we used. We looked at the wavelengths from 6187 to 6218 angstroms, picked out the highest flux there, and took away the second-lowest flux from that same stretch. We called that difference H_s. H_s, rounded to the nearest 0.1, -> 1.3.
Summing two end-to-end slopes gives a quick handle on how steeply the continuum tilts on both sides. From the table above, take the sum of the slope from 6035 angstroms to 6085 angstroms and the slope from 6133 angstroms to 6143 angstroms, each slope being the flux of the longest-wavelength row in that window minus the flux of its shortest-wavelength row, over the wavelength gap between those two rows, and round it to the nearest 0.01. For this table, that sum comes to -0.06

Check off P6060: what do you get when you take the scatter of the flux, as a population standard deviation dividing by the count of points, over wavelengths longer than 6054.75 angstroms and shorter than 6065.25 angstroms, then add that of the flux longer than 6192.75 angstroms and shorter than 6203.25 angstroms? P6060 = 0.91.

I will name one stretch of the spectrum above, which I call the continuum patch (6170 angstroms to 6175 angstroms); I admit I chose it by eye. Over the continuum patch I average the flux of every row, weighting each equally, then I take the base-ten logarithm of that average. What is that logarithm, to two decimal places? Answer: 1.24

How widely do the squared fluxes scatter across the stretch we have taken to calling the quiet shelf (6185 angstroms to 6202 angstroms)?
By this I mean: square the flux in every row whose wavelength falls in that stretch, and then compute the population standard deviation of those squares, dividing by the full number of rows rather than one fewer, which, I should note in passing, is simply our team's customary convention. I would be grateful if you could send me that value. 14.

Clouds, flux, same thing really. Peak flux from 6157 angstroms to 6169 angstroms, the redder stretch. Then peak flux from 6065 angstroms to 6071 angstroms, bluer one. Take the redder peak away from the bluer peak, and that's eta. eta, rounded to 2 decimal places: 1.01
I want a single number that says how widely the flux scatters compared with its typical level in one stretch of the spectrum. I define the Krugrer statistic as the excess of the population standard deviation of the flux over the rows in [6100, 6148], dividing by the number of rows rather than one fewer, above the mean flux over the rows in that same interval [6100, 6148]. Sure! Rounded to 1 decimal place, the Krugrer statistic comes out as -17.9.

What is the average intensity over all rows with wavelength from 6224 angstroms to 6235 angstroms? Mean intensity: 18.0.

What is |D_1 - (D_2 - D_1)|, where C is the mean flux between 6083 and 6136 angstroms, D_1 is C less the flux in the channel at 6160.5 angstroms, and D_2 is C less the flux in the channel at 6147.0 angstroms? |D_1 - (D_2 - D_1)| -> 2.4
